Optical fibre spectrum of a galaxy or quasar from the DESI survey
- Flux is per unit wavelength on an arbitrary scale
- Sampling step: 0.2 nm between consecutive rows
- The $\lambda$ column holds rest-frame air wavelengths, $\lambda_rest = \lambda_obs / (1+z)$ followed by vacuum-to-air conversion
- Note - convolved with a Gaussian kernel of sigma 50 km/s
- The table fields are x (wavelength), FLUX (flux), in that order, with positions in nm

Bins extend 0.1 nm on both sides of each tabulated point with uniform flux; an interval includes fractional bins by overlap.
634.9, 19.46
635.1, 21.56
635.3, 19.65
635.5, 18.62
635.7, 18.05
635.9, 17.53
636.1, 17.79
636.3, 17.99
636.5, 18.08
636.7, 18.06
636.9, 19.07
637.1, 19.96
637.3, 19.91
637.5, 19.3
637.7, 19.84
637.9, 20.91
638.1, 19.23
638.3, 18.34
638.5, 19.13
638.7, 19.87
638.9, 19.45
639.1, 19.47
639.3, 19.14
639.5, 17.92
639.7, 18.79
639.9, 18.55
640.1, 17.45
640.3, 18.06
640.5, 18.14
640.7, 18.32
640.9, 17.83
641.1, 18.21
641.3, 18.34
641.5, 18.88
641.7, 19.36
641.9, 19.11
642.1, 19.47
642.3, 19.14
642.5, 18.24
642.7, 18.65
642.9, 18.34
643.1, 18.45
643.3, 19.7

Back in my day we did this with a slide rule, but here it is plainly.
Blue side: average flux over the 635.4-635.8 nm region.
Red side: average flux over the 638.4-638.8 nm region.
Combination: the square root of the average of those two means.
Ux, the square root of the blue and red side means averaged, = 4.35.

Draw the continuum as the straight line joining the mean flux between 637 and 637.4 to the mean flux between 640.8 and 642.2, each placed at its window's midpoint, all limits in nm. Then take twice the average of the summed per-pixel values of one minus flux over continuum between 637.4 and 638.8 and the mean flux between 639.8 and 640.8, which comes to 18.16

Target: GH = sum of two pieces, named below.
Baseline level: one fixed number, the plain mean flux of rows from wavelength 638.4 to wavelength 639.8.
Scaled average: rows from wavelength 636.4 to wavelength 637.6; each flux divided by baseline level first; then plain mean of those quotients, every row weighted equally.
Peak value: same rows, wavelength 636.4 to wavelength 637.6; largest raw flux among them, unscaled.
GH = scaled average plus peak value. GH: 20.96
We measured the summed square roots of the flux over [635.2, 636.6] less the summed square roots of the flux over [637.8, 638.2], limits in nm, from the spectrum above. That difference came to 21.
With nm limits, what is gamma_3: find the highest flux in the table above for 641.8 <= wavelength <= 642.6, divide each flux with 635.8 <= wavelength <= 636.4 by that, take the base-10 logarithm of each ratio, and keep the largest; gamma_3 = -0.034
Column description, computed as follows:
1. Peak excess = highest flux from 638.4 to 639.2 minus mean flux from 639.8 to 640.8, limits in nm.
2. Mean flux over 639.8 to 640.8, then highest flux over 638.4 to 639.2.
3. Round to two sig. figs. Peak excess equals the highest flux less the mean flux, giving 1.8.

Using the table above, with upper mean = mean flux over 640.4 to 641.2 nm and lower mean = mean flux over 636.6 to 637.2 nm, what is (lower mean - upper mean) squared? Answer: 0.82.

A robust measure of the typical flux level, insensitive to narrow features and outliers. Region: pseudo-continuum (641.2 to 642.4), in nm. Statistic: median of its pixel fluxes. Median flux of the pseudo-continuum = 19.1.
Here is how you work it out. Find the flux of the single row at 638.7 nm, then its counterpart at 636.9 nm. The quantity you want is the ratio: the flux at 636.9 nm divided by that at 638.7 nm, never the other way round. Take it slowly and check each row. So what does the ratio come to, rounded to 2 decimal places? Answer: 0.96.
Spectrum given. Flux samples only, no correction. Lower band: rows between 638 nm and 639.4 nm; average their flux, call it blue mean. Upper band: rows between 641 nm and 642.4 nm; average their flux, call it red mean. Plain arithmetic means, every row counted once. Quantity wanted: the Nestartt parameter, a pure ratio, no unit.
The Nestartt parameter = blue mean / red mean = 1.02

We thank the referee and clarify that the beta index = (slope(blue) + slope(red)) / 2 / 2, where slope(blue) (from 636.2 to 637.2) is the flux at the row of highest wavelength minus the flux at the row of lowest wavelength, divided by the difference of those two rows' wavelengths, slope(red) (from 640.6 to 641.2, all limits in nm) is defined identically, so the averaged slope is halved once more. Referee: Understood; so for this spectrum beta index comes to 0.55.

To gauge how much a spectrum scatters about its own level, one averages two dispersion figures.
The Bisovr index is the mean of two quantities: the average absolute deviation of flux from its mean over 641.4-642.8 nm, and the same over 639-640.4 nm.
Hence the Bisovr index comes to 0.45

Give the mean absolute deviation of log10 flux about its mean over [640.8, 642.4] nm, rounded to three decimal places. 0.012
